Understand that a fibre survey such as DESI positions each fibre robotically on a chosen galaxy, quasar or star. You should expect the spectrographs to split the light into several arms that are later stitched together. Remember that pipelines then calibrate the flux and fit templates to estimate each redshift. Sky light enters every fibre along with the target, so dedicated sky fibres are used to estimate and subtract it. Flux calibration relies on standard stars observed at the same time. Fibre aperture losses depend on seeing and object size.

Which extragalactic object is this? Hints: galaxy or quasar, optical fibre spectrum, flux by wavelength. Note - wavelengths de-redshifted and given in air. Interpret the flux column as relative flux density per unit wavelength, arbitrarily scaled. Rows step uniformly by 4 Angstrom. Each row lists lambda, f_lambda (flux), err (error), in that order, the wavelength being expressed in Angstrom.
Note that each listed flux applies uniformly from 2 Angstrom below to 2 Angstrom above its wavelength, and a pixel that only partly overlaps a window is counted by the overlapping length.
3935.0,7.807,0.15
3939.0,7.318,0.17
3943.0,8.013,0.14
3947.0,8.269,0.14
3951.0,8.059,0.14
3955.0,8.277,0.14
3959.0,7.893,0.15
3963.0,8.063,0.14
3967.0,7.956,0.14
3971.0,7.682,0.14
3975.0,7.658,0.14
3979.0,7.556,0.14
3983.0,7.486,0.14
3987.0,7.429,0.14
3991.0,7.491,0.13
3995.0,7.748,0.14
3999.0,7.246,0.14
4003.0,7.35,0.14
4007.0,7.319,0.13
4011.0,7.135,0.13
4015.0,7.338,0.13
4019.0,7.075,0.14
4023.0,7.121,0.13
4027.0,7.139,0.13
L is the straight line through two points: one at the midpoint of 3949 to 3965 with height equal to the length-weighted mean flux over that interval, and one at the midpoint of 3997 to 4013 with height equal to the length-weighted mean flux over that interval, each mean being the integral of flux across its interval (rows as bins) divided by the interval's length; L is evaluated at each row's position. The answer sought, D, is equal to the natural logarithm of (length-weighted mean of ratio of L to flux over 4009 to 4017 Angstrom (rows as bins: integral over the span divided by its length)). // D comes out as -0.015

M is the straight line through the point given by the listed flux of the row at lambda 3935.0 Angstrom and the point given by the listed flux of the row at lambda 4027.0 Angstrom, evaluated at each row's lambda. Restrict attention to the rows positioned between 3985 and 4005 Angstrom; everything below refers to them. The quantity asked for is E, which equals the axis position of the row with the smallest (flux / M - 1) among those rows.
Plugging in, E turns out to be 3999.0 Angstrom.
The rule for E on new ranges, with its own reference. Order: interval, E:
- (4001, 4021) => 4019.0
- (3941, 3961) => 3943.0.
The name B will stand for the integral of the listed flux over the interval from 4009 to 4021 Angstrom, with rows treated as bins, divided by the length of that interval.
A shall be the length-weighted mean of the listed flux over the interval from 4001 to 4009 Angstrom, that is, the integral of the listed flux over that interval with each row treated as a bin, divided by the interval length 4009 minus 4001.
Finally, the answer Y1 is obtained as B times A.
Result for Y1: 52.7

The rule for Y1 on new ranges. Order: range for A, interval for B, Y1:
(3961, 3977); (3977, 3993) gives 58.7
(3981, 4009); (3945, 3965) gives 60.3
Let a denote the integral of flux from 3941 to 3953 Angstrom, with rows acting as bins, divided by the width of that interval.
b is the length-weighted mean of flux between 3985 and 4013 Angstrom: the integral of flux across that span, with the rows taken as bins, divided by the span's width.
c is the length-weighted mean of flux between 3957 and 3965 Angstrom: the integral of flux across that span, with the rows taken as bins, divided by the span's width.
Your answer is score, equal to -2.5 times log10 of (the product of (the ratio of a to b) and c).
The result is -2.36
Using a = 8.11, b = 7.4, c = 8.0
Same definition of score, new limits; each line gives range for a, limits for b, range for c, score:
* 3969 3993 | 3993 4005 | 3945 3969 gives -2.28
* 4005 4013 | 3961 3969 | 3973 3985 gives -2.09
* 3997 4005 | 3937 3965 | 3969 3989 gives -2.10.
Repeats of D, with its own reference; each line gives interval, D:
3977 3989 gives 0.019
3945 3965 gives 0.000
